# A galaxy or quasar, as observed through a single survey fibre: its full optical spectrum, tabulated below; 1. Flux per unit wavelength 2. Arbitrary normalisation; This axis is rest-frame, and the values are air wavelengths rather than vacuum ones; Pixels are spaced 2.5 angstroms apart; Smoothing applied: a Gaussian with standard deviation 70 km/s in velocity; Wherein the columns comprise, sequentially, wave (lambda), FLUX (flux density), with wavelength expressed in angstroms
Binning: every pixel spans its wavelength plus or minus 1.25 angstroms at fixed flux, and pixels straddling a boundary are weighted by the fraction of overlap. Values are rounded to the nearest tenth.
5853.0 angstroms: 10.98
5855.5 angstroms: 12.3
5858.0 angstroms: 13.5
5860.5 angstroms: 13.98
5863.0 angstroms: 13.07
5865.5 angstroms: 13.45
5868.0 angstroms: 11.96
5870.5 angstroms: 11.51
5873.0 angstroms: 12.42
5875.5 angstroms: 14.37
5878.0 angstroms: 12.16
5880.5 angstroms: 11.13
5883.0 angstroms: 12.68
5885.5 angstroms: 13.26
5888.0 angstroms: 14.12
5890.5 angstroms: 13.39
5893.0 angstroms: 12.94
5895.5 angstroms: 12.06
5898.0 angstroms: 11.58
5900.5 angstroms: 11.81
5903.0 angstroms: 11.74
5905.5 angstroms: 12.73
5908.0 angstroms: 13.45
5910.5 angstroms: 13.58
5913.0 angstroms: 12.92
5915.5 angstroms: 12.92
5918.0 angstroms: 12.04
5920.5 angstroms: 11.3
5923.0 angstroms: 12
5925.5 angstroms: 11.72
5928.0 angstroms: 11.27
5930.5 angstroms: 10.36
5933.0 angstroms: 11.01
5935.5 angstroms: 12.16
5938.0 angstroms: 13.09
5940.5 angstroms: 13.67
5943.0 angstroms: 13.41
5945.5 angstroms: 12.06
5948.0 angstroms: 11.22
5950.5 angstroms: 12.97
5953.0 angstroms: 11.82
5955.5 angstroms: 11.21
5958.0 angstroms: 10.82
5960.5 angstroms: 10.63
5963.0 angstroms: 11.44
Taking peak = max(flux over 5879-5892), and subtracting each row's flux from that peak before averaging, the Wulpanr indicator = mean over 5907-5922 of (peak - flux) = 1.4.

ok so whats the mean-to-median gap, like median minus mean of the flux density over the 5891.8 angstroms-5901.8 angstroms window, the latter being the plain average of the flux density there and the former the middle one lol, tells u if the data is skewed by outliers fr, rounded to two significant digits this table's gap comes -0.16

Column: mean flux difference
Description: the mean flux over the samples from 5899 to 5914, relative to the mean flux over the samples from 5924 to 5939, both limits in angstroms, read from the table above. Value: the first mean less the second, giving 1.1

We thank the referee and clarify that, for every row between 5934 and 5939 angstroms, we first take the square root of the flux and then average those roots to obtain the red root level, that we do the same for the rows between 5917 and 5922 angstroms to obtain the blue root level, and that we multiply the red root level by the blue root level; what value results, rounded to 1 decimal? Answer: 12.1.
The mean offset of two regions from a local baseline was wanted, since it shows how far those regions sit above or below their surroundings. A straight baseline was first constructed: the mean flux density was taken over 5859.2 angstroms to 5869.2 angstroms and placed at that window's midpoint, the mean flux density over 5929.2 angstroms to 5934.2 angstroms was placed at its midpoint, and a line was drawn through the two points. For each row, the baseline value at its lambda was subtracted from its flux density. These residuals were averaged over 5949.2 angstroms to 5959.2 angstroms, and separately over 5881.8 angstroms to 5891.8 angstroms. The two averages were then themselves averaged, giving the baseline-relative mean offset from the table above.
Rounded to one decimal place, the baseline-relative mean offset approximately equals 1.4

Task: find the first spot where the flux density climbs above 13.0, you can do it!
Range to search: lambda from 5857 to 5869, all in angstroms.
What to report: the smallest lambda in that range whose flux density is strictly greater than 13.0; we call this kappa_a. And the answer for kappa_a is 5858.0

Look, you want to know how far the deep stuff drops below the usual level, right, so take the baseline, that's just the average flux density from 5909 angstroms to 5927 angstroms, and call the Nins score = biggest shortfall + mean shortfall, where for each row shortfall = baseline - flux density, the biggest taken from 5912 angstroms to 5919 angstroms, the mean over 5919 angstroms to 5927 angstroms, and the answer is 1.0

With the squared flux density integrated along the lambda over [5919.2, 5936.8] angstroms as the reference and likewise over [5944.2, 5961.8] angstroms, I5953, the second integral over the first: 1.02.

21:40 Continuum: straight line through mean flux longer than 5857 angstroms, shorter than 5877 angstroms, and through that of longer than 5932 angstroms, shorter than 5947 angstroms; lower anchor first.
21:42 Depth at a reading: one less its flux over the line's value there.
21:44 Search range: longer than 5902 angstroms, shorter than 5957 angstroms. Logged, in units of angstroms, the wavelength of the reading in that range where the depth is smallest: 5940.5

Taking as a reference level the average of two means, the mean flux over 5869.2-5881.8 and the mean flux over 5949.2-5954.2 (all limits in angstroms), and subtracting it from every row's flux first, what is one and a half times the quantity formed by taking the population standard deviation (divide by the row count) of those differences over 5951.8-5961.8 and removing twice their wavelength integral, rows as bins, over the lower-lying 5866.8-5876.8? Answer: -6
